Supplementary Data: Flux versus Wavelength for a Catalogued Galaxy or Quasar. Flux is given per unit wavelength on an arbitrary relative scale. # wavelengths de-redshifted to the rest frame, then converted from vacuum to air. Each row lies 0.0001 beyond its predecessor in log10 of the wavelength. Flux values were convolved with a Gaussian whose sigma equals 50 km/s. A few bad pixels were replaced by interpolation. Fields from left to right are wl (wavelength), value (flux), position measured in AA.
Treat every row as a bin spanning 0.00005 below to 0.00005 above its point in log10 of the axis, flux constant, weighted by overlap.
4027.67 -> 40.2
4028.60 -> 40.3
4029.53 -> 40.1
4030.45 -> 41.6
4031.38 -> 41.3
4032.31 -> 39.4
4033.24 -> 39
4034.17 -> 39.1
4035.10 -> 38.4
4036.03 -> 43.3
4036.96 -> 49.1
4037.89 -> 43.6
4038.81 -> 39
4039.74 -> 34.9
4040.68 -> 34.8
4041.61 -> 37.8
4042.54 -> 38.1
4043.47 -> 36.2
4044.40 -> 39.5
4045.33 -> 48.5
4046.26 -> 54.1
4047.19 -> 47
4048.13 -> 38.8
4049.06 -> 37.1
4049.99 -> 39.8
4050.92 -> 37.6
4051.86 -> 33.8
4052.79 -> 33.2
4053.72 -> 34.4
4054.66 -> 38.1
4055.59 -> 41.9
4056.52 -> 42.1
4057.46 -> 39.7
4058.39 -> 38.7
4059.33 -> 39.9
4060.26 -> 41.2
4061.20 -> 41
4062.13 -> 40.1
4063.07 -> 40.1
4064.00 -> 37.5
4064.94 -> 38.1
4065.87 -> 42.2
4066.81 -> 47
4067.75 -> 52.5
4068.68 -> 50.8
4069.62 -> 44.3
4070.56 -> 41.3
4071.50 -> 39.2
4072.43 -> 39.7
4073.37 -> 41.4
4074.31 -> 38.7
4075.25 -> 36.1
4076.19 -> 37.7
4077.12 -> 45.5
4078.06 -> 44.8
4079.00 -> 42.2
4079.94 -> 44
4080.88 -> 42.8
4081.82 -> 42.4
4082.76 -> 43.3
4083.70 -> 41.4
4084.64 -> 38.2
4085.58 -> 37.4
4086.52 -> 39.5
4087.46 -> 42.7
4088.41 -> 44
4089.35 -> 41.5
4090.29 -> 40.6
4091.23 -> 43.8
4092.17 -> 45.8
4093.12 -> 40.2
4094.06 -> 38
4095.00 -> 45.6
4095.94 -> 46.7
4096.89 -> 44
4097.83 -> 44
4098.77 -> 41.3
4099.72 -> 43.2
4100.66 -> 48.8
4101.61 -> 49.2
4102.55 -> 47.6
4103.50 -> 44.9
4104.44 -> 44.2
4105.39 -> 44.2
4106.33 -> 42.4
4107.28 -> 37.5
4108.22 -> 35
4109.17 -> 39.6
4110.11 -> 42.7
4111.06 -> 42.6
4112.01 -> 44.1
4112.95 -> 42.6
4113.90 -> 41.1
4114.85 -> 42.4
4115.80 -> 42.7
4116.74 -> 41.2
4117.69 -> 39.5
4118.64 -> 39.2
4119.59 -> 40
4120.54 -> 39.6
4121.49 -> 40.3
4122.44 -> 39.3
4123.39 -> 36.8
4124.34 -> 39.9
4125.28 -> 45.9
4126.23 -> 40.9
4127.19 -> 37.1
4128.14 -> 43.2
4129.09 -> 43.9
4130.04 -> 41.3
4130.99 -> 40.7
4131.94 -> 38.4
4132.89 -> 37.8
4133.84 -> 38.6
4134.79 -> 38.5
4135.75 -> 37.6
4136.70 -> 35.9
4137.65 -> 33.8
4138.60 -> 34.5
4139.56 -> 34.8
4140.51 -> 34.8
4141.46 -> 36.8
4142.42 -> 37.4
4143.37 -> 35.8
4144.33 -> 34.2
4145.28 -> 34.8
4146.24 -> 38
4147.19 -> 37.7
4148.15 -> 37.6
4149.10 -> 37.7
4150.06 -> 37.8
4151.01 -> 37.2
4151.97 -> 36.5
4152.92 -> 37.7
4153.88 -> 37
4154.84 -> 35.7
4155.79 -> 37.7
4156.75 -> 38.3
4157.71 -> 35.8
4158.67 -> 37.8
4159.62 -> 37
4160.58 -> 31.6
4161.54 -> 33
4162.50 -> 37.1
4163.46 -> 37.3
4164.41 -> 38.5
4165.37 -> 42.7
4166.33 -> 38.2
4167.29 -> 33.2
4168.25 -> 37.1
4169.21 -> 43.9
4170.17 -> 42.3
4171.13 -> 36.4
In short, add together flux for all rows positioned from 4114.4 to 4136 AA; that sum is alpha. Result 925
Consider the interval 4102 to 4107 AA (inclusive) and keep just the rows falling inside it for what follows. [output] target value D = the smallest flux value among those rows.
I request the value 42.4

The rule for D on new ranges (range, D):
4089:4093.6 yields 40.2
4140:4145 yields 34.2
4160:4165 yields 31.6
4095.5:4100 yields 41.3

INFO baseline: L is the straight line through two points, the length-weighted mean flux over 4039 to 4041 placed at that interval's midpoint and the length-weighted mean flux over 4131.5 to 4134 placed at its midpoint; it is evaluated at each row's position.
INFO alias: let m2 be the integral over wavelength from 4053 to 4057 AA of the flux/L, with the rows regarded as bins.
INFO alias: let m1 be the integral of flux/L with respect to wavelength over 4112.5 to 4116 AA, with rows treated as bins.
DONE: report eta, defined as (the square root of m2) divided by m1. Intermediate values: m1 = 3.9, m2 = 4.3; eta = 0.533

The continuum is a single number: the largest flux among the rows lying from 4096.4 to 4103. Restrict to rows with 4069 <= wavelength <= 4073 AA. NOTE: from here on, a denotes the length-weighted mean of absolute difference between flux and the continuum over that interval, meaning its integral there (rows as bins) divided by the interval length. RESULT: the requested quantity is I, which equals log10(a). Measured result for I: 0.89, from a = 8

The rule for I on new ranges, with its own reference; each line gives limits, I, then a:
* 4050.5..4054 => 1.16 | 14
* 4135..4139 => 1.13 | 14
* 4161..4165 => 1.10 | 13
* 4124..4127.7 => 0.91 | 8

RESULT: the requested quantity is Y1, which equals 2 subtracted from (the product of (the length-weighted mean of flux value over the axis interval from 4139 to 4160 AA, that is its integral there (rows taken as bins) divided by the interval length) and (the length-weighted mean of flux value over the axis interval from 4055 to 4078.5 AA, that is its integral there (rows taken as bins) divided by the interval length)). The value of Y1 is 1527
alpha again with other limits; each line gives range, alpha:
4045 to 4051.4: 303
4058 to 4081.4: 1047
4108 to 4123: 652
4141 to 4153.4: 479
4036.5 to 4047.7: 503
